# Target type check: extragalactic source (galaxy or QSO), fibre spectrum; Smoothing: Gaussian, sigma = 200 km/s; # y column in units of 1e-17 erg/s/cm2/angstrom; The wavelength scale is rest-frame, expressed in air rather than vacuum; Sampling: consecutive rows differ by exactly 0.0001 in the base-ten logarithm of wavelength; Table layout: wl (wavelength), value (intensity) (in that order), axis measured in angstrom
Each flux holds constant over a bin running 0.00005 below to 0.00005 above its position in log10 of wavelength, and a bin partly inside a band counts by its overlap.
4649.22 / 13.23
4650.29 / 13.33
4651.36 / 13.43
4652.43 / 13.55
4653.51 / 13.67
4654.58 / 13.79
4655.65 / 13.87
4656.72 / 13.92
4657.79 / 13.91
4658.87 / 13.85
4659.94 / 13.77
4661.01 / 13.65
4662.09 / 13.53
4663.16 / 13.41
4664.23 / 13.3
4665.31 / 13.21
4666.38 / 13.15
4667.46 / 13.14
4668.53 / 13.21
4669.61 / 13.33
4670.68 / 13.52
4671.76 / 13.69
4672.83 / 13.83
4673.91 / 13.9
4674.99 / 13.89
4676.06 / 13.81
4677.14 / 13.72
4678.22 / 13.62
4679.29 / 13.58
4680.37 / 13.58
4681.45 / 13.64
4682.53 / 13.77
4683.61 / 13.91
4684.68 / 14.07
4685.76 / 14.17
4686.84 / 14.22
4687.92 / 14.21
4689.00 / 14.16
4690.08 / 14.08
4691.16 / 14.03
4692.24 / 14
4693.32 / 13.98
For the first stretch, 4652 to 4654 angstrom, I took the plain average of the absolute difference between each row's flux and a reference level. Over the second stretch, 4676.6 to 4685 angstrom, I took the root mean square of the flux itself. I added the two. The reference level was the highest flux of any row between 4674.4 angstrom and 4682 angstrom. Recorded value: 14.0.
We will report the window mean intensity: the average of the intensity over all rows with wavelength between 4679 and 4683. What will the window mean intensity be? 13.6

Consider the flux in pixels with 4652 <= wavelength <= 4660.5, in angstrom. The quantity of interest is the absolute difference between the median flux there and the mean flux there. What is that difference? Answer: 0.029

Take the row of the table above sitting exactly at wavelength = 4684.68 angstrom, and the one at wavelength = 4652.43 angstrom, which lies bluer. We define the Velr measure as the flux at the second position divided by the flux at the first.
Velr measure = 0.96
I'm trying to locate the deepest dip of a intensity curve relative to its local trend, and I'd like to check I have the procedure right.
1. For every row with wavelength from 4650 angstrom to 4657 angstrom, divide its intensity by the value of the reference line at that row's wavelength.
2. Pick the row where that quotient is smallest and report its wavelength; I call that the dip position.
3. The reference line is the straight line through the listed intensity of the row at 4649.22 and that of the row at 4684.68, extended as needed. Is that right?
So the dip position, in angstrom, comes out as 4650.29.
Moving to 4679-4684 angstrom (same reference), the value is 4680.37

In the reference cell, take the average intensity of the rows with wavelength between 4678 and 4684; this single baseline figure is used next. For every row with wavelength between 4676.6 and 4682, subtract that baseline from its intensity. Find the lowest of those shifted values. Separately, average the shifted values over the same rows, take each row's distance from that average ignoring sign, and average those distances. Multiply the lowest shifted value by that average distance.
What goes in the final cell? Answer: -0.004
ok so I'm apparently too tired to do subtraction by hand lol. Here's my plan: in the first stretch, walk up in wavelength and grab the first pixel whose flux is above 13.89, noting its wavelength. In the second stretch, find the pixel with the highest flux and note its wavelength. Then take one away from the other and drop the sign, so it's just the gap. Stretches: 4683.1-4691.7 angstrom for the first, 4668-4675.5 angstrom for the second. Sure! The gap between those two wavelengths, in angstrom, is 9.7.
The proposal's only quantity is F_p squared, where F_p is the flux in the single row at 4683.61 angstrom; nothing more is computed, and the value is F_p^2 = 193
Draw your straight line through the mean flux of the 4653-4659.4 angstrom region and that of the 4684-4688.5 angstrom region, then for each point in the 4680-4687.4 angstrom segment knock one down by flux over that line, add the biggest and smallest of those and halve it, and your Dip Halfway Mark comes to 0.017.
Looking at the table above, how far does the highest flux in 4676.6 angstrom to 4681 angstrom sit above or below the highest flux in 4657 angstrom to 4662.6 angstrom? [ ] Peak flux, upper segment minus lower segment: -0.2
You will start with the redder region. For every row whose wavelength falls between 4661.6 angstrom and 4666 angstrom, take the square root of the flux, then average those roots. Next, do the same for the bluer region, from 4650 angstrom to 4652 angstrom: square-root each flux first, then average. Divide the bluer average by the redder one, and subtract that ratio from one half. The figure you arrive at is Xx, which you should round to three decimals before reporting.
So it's -0.501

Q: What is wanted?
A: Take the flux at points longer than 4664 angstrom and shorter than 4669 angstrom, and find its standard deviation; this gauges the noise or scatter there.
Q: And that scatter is 0.06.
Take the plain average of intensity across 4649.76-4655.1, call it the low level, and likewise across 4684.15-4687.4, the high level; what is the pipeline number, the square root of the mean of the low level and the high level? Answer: 3.72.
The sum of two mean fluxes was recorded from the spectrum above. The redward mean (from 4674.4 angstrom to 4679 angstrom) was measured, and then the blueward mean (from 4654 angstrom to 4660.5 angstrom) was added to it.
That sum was 27.6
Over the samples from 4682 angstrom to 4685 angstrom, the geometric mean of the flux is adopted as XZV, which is 13.9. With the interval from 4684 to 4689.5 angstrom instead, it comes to 14.2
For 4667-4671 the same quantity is 13.3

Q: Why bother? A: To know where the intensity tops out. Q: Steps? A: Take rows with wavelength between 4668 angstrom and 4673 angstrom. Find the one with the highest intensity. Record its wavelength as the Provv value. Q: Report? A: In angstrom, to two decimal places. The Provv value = 4672.83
